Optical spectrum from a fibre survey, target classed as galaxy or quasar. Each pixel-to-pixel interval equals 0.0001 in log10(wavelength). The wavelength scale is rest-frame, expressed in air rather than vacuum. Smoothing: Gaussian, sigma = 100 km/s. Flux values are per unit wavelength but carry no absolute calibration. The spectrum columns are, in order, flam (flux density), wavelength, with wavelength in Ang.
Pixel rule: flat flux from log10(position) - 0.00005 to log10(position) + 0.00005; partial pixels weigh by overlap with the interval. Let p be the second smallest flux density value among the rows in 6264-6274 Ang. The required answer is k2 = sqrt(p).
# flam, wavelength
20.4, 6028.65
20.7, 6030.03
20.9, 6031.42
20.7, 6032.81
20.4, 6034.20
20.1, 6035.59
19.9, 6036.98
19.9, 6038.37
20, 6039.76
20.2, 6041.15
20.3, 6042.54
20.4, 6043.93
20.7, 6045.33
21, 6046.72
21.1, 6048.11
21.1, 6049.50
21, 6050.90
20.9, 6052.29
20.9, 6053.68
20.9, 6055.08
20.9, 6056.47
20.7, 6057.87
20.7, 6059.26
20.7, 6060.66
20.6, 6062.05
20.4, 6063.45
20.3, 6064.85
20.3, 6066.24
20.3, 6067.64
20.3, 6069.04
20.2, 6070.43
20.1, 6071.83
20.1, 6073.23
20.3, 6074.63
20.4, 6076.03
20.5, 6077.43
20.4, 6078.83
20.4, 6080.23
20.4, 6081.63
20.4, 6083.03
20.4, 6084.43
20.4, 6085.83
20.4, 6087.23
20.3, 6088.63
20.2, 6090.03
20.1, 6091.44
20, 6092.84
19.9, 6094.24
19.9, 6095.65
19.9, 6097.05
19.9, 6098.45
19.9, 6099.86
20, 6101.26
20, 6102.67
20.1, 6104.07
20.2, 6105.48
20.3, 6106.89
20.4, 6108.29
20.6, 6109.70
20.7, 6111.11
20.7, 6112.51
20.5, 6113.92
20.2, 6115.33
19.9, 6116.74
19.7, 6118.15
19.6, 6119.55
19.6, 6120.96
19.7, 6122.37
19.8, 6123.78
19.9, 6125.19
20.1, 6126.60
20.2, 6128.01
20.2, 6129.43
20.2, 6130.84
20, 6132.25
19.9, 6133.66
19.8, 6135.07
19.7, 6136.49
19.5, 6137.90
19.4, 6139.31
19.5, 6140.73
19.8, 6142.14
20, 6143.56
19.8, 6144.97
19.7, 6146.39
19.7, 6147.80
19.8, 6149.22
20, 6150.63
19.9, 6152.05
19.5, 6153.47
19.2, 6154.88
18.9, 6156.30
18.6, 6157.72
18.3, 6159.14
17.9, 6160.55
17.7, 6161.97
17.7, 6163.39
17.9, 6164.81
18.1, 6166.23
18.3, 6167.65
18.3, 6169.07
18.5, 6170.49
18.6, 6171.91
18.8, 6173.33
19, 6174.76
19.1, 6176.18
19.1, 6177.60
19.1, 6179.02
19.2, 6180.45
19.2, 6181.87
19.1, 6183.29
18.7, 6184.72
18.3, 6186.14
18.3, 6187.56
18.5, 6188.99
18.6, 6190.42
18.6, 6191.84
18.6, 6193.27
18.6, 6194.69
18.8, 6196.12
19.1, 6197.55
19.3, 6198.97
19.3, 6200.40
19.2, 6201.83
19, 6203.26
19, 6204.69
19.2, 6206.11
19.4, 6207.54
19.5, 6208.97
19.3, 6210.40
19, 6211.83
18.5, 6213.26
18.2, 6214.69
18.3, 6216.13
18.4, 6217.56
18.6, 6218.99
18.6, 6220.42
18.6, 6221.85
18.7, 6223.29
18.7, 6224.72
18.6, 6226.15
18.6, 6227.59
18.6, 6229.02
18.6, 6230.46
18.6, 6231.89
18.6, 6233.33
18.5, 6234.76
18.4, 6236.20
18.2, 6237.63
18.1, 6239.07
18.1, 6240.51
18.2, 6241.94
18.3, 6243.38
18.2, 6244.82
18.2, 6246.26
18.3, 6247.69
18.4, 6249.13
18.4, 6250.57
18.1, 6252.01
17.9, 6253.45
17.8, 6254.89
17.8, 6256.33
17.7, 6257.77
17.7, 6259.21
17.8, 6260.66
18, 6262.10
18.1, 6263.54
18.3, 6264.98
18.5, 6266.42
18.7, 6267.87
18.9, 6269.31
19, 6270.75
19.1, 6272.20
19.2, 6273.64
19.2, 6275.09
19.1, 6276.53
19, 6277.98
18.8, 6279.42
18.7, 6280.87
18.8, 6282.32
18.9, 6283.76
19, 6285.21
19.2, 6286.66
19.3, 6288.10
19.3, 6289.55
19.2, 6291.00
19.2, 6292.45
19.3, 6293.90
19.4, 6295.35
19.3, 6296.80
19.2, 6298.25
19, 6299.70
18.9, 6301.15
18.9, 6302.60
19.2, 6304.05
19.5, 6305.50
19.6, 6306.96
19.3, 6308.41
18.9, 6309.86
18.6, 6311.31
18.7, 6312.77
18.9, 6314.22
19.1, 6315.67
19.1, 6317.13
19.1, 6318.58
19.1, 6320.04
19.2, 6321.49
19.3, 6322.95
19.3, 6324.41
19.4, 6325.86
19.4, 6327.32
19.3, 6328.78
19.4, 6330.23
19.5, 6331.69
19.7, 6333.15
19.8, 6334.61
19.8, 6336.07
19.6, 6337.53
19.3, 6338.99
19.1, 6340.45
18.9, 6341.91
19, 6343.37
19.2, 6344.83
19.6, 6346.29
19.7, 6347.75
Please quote 4.30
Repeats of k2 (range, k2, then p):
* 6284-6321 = 4.32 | 18.7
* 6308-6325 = 4.32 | 18.7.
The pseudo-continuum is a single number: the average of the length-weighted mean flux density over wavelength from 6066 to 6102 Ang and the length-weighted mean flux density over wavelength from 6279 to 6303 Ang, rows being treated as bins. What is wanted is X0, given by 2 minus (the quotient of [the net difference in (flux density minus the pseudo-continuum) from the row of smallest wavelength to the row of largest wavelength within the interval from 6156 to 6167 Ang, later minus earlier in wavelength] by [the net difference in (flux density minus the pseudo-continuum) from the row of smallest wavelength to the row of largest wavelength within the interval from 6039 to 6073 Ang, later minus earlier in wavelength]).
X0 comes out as 10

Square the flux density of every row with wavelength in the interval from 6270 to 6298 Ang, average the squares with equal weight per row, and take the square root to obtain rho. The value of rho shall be 19.1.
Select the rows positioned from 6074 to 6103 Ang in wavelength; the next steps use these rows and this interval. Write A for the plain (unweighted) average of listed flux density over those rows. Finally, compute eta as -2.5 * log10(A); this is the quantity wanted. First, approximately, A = 20.2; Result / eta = -3.26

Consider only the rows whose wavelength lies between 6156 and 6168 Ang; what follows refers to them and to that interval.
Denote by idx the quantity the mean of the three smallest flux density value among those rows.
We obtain 17.8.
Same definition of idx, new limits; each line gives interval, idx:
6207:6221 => 18.3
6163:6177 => 17.9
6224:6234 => 18.6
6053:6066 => 20.4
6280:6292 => 18.8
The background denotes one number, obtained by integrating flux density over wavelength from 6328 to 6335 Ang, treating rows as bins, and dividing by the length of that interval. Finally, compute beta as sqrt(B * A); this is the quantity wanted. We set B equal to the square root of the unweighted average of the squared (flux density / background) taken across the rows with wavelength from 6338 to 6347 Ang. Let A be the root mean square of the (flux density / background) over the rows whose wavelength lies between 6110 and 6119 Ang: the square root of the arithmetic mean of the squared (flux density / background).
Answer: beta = 1.01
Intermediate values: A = 1.04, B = 0.98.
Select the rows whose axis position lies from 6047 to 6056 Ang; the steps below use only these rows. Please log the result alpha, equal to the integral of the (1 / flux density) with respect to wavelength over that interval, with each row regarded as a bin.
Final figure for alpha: 0.43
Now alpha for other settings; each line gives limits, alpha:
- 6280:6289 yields 0.47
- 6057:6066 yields 0.44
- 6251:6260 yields 0.50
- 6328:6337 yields 0.46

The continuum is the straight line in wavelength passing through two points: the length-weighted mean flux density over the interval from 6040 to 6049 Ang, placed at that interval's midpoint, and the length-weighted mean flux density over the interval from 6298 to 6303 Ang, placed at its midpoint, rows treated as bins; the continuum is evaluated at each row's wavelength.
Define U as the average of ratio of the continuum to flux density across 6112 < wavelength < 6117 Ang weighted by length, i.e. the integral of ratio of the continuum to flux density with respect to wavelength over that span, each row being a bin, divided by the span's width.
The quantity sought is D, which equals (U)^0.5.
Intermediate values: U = 0.99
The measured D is 0.99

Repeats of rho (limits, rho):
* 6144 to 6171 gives 18.8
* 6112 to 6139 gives 20.0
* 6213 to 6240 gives 18.5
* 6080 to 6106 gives 20.1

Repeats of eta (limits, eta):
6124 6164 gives -3.22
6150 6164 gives -3.18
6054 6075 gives -3.28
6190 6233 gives -3.19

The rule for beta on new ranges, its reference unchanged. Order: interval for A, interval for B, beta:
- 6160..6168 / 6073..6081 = 0.98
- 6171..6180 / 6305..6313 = 0.97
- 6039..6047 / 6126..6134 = 1.04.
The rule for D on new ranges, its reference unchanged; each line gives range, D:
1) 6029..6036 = 1.00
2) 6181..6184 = 1.02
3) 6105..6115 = 0.99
